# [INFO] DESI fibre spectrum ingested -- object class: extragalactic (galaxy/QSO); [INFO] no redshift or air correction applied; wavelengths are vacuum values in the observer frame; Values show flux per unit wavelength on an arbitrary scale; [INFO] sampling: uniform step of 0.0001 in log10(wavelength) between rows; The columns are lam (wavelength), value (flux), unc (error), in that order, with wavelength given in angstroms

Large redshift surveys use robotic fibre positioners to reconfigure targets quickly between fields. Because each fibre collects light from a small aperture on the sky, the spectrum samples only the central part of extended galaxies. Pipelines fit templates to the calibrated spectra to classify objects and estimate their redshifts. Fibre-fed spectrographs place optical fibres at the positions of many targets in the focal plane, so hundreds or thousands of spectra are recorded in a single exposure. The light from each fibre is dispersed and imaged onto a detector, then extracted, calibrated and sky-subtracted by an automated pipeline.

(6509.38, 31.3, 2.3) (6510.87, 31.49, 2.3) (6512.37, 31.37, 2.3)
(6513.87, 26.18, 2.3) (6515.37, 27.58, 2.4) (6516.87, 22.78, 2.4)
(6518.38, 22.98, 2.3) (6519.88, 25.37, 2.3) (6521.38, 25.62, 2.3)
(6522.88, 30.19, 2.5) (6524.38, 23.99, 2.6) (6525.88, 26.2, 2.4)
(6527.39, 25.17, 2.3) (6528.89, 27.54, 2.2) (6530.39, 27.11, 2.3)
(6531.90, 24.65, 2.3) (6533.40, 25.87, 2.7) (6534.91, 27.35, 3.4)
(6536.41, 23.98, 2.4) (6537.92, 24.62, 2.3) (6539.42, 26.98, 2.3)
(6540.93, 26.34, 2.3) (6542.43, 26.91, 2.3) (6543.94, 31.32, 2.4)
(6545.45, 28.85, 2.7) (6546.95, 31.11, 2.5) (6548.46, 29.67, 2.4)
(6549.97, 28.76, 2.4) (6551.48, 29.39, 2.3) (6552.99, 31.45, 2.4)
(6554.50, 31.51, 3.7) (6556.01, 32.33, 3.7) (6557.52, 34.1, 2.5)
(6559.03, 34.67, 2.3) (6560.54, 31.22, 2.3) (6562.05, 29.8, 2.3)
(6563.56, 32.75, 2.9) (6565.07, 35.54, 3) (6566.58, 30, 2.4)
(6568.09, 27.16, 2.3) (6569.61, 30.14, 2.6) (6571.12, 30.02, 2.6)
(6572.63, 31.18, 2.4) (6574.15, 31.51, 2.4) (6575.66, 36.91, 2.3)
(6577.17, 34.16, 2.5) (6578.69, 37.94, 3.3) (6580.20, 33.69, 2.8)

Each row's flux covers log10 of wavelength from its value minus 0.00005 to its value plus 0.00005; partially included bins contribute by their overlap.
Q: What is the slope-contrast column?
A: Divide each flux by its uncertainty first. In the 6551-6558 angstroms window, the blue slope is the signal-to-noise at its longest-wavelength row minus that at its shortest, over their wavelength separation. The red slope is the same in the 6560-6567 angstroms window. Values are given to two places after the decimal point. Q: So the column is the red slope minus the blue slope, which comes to -0.32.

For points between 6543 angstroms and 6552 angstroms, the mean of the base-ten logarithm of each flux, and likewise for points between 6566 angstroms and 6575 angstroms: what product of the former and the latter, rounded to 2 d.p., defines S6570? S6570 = 2.18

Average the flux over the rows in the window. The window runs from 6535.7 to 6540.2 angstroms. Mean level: 25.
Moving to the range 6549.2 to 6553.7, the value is 30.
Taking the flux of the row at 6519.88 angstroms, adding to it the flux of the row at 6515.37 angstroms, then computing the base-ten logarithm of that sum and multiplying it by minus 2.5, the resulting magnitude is -4.31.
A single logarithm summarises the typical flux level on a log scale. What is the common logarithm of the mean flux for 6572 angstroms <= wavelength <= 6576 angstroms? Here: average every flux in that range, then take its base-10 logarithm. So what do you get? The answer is 1.52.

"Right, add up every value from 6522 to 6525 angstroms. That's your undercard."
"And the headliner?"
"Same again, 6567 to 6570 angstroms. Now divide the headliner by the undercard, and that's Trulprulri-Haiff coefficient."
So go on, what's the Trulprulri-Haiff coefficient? 1.06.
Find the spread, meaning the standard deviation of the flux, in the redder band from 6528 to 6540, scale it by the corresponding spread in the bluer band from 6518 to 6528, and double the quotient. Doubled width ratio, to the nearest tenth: 1.3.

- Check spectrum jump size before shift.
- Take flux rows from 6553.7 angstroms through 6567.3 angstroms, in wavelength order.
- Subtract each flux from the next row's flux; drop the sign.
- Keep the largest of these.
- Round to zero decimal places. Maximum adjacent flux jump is 6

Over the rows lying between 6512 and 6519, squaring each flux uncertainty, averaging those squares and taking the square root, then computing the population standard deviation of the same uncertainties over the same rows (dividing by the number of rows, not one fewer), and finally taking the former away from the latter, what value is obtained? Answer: -2.29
